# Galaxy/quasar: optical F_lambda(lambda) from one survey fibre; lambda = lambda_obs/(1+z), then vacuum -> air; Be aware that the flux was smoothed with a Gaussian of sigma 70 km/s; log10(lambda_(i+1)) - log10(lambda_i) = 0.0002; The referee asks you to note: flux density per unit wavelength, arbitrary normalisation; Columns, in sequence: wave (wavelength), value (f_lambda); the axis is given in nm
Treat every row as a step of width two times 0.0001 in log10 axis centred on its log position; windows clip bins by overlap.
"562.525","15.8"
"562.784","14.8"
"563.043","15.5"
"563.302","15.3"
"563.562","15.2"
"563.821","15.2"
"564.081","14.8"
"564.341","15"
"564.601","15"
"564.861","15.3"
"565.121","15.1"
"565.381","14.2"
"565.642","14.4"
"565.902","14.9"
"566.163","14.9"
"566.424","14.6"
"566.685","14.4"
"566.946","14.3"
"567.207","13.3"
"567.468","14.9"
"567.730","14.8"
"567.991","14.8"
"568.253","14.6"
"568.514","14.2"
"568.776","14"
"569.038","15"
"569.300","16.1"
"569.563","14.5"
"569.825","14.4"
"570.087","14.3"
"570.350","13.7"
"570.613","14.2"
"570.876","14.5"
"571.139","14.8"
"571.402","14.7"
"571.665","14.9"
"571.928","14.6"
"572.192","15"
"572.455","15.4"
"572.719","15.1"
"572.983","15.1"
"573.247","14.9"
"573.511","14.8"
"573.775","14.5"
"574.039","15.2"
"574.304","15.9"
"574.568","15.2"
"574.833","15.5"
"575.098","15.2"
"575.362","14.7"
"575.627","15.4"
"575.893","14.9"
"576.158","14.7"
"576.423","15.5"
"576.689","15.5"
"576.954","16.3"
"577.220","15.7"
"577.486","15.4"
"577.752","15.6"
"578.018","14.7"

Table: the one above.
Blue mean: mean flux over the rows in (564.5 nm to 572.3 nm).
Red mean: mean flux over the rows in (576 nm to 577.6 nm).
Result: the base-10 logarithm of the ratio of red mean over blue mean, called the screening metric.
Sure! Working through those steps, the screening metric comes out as 0.026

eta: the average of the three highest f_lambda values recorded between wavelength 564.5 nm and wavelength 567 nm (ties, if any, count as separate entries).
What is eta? 15.1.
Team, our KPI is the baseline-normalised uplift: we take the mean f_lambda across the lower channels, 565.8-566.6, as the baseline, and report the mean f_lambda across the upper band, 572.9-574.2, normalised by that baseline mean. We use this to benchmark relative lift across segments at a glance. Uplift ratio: 1.01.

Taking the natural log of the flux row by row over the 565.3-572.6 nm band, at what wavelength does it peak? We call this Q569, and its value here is 569.300 nm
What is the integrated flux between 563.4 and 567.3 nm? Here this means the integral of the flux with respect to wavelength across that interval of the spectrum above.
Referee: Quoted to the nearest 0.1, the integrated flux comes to 57.4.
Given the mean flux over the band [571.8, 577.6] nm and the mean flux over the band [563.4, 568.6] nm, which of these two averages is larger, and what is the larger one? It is 15.2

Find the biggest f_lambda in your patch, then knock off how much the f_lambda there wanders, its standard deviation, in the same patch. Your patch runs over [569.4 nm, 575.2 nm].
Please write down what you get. 15.4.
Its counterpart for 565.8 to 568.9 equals 14.4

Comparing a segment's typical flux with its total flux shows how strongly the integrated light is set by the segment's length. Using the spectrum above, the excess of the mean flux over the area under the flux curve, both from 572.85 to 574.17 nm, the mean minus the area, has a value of -4.8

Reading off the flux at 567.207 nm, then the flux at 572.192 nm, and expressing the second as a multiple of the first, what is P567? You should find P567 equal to 1.13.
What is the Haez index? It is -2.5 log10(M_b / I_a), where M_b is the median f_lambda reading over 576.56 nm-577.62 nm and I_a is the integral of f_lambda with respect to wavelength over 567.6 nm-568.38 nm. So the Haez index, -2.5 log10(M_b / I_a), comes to -0.33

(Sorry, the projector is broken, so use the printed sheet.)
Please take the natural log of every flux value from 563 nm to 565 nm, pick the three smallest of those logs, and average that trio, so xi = 2.70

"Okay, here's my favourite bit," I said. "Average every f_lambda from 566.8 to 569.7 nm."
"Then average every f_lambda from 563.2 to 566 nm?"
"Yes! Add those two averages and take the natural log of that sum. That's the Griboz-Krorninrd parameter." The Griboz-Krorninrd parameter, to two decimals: 3.39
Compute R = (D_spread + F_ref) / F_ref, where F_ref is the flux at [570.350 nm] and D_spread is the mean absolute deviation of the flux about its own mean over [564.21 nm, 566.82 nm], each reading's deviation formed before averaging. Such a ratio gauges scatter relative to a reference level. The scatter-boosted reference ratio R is 1.02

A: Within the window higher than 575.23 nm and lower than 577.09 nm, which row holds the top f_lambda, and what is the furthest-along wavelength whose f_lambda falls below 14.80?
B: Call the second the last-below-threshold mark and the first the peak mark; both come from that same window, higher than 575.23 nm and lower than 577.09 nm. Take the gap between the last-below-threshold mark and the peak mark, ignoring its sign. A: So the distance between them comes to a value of 0.80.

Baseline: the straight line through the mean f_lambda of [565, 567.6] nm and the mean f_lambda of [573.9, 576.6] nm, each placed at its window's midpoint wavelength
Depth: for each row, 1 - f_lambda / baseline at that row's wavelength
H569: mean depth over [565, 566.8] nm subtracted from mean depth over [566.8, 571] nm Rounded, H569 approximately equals 0.028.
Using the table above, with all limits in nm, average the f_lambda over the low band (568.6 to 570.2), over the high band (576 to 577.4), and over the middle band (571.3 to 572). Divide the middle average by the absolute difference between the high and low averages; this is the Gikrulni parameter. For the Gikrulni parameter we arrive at 18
